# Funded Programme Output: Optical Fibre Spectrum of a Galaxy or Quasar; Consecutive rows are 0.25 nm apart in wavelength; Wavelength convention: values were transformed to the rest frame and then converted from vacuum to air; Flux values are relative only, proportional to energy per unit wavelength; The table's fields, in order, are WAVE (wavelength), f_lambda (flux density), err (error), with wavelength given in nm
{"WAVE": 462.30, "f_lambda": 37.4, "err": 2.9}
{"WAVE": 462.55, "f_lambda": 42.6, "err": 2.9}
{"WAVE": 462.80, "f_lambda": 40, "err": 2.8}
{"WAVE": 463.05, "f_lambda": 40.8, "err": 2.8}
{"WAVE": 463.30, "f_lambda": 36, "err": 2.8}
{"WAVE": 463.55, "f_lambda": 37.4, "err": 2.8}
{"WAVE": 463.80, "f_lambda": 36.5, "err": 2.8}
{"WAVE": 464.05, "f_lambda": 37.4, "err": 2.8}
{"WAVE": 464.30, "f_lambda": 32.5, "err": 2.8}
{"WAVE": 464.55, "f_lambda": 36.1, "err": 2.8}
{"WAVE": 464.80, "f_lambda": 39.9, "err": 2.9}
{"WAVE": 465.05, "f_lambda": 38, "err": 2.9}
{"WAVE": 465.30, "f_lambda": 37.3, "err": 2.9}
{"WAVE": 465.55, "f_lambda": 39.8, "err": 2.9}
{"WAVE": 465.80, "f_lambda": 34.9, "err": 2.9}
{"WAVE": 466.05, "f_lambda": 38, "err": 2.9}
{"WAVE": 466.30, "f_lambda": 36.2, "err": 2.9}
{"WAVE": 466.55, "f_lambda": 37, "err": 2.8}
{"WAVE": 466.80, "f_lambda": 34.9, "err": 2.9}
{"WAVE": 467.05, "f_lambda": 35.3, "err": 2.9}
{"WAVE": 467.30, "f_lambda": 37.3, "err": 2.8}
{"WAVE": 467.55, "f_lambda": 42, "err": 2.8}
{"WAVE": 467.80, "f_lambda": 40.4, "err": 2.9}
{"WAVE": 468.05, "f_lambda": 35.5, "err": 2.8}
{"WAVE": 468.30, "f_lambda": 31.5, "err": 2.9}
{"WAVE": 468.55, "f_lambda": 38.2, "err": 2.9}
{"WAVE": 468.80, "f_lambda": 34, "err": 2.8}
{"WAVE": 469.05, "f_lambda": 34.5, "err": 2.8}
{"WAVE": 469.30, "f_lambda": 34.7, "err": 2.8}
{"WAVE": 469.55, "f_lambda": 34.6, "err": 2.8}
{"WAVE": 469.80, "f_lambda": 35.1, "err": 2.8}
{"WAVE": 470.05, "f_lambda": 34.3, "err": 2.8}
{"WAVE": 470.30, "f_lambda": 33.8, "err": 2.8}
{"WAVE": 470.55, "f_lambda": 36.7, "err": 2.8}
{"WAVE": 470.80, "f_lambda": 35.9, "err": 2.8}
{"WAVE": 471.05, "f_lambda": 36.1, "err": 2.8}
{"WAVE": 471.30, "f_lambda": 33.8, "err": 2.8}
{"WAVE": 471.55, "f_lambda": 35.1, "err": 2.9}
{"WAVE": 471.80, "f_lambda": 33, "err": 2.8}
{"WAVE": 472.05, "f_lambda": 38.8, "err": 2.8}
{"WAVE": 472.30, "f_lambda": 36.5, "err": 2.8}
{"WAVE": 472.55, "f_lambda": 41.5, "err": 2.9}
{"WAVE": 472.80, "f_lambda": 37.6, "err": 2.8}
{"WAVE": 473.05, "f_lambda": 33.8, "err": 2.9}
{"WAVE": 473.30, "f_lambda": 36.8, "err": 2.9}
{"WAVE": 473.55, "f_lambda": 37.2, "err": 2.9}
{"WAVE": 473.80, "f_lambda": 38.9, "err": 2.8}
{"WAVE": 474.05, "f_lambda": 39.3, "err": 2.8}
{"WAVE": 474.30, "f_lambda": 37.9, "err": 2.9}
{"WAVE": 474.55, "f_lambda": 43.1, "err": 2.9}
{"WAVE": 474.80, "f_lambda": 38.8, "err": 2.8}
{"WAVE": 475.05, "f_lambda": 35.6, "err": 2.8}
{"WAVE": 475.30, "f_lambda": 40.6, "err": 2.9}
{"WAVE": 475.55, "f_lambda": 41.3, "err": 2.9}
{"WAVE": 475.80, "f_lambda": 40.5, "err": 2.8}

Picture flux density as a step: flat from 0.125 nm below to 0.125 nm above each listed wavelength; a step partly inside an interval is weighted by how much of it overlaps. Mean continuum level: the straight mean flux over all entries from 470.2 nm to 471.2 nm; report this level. 35.6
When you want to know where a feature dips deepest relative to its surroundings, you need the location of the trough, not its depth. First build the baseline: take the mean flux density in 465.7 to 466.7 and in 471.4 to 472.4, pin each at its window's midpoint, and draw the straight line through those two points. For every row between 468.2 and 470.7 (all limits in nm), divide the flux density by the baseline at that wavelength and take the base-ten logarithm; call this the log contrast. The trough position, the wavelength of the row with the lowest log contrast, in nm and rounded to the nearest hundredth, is 468.30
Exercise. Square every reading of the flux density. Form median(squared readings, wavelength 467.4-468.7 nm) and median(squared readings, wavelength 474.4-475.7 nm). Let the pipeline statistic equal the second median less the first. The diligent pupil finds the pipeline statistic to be 189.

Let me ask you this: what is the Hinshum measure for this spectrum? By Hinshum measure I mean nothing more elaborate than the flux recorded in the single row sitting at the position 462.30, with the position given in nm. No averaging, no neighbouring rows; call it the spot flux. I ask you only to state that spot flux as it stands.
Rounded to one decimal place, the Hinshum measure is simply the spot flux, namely 37.4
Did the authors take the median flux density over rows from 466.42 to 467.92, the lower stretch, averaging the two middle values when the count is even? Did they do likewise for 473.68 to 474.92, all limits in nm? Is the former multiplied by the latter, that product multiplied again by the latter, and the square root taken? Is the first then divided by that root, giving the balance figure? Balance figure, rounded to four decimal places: 0.1567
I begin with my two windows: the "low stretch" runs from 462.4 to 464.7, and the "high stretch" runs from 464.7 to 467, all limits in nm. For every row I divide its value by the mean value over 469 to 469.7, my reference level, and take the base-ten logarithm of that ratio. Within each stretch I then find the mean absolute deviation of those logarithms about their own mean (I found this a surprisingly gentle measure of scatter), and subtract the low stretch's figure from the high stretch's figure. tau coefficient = -0.010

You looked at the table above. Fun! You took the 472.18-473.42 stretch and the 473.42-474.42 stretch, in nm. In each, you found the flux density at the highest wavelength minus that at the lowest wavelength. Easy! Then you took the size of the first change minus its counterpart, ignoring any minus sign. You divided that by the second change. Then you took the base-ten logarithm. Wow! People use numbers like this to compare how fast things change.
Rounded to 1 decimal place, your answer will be -0.2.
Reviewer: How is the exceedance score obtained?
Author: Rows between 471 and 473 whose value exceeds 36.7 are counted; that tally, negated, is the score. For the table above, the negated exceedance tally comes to -3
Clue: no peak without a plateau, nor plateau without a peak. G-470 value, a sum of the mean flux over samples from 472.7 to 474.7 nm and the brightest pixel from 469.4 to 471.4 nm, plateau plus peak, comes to 74.8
